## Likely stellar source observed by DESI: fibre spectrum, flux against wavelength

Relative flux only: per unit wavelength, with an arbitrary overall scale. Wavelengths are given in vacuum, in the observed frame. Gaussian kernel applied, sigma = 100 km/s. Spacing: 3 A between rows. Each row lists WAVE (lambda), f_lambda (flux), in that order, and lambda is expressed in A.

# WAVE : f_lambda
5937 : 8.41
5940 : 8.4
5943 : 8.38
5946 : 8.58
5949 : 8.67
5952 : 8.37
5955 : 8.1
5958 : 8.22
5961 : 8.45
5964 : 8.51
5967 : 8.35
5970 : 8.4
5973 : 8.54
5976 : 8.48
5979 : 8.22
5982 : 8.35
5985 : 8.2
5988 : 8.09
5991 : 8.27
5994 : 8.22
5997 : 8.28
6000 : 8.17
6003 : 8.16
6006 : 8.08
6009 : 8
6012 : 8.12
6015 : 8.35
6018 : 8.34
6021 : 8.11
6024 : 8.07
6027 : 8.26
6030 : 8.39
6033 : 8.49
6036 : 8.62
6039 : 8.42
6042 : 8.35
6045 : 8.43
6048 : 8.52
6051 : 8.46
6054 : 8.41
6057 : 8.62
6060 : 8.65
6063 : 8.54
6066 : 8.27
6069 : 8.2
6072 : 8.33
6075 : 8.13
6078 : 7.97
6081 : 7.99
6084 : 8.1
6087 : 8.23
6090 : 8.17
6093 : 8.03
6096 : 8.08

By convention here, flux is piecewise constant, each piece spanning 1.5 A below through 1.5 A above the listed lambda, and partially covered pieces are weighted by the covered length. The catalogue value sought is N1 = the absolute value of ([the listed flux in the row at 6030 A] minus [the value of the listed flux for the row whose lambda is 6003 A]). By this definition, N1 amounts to 0.23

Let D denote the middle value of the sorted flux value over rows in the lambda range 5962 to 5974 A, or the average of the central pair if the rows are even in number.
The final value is 8.5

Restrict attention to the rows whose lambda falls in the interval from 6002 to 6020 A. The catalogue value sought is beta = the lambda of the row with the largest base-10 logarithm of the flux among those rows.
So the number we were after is 6015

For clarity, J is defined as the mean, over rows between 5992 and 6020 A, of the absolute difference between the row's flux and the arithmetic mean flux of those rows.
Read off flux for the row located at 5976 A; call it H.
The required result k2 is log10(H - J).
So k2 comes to 0.924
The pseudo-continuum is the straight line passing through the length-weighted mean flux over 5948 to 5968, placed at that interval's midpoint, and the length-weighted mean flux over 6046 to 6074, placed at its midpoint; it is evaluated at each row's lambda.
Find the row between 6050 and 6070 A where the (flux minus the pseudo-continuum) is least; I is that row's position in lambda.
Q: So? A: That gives 6069 A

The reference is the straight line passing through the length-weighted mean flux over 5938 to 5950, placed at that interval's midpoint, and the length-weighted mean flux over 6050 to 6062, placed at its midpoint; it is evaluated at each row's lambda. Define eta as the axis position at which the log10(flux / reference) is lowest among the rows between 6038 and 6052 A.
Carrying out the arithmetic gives 6042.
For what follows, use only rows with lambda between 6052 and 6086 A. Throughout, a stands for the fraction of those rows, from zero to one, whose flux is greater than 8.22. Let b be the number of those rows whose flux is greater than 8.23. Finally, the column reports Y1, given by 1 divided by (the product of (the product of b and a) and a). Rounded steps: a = 0.5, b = 6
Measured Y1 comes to 0.6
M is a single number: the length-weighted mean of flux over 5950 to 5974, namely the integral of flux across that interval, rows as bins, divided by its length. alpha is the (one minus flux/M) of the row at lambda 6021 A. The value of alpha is 0.03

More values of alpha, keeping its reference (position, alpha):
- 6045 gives -0.01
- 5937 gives 0.00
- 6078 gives 0.05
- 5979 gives 0.02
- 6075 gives 0.03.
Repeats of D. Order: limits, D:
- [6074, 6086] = 8.0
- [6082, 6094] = 8.1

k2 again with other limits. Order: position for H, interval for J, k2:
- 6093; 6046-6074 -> 0.898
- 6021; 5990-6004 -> 0.907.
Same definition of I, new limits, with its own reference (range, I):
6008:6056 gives 6009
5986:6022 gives 6009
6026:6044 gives 6027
